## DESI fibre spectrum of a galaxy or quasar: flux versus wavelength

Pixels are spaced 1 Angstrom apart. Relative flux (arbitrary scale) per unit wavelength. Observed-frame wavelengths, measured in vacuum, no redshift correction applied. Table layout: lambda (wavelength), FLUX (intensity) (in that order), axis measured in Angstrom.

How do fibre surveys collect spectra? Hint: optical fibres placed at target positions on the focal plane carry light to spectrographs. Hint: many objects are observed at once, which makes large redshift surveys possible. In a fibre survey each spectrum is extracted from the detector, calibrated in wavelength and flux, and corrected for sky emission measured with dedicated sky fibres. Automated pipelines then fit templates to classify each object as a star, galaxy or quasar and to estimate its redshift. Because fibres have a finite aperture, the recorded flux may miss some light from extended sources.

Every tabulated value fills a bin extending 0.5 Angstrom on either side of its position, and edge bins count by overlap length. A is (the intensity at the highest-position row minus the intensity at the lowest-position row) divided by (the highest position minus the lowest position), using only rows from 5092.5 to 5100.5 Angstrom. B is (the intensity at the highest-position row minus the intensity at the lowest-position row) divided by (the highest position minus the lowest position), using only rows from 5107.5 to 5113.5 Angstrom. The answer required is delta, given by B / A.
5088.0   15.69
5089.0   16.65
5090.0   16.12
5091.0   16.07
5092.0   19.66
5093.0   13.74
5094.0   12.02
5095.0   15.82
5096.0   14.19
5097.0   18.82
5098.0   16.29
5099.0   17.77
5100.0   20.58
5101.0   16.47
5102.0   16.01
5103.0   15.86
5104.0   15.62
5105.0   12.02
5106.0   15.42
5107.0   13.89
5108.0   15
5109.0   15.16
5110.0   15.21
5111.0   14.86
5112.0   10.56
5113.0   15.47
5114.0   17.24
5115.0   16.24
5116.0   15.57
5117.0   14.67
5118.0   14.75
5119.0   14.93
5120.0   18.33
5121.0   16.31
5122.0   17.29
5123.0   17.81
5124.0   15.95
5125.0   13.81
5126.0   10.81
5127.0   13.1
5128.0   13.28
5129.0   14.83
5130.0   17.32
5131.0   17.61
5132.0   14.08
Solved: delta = 0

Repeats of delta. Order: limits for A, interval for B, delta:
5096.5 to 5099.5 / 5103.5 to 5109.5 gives 0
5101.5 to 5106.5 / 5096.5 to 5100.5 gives -4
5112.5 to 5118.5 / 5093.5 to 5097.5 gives -16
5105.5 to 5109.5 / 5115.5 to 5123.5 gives -4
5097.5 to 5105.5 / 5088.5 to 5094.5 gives 2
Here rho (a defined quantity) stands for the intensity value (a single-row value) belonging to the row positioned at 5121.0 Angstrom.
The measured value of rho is 16.31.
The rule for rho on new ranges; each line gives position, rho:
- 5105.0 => 12.02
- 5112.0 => 10.56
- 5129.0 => 14.83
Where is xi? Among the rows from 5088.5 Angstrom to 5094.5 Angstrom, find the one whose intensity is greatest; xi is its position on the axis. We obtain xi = 5092.0 Angstrom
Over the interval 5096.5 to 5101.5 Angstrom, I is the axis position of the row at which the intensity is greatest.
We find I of 5100.0 Angstrom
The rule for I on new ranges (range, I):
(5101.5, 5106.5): 5102.0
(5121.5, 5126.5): 5123.0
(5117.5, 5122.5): 5120.0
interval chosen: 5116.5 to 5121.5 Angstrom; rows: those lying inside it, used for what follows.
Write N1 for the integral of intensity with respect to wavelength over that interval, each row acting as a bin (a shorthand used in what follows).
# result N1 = 79.0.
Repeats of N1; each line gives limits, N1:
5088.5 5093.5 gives 82.2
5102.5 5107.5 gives 72.8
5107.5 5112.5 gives 70.8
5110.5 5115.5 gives 74.4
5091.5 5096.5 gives 75.4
